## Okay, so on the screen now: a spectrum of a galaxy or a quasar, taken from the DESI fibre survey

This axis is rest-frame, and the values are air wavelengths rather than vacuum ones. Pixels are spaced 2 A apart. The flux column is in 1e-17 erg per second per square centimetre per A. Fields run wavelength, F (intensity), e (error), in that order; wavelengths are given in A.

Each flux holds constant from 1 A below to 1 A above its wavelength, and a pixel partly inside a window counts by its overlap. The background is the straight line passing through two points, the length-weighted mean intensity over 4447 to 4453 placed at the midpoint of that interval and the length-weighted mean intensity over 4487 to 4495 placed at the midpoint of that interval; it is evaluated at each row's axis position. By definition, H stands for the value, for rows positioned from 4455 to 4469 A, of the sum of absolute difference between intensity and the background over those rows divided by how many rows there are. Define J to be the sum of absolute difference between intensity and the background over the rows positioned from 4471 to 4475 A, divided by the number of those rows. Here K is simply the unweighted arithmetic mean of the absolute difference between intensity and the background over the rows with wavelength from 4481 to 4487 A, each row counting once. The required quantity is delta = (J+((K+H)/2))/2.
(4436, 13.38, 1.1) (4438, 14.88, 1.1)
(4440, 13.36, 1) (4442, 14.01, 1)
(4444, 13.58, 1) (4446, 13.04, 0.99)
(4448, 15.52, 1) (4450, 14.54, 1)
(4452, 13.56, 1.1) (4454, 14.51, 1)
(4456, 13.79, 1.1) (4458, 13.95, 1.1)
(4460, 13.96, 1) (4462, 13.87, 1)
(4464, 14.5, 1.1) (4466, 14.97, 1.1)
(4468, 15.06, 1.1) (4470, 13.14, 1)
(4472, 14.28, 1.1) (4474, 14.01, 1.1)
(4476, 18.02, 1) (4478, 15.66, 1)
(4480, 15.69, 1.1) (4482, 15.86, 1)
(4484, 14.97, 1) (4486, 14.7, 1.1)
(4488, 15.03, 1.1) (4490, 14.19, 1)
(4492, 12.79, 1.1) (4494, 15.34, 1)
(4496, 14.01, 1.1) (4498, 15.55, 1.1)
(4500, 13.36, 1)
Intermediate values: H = 0.51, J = 0.3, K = 0.80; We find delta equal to 0.5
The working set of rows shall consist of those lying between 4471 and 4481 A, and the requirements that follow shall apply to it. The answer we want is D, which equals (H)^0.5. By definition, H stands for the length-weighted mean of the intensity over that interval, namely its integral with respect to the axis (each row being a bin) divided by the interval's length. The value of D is 3.94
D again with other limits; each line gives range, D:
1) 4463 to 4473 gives 3.79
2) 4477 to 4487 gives 3.92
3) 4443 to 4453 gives 3.75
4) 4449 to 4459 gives 3.75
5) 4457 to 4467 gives 3.77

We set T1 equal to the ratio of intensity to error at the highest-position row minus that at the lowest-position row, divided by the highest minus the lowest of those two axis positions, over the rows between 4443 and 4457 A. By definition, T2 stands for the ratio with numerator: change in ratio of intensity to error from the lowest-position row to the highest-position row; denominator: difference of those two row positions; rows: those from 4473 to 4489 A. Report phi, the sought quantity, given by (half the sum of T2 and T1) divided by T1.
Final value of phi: 0.1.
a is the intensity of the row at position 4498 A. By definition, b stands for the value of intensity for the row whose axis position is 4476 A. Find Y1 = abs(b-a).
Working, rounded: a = 15.55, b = 18.02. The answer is 2.5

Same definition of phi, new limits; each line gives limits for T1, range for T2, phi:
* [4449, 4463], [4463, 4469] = -0.6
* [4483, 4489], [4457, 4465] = 0.4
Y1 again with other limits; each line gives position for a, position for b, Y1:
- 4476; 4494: 2.7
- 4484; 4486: 0.3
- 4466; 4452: 1.4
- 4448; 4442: 1.5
